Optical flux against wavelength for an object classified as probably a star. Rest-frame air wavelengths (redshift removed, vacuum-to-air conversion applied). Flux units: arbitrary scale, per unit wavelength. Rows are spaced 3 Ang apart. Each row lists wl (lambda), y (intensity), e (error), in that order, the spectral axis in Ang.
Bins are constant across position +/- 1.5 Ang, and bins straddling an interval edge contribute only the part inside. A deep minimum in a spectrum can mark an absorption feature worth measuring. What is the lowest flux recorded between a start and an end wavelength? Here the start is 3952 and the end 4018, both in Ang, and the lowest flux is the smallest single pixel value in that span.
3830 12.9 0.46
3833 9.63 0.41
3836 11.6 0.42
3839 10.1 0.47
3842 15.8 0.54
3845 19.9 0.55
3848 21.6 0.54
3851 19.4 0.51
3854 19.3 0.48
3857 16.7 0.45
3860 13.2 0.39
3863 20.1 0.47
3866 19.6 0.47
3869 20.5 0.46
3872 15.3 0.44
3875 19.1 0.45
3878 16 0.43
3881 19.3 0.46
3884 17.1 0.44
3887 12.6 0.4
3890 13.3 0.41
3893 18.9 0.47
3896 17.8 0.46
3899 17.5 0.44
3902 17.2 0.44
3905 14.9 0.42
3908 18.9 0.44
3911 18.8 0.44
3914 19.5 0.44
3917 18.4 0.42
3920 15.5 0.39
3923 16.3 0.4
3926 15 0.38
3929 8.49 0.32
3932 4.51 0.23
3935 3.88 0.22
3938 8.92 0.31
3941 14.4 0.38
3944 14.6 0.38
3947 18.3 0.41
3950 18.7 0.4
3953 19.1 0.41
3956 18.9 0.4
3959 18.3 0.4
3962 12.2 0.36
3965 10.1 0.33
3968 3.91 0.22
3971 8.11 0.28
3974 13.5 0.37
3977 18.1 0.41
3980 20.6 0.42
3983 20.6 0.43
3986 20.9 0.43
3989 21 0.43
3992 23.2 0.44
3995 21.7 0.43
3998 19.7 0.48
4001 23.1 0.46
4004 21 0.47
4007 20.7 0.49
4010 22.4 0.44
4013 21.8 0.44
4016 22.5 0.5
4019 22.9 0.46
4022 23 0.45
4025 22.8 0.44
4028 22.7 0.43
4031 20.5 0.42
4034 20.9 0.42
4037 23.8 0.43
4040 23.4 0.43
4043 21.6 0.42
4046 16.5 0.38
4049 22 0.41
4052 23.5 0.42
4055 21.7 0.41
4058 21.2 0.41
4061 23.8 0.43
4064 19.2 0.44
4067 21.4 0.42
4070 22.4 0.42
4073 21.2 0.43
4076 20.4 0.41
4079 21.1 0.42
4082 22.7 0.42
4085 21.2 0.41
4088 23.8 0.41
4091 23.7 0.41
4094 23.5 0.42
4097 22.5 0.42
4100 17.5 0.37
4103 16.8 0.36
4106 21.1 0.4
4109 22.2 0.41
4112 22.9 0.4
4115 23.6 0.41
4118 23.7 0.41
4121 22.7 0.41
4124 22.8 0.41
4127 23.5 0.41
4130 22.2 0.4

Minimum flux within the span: 3.91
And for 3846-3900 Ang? 12.6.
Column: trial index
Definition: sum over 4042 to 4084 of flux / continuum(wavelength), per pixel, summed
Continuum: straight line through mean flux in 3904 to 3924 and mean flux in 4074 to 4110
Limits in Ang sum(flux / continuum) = 14.4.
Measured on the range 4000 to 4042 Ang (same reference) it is 15.7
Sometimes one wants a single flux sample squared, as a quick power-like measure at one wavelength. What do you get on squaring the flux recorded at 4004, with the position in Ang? 441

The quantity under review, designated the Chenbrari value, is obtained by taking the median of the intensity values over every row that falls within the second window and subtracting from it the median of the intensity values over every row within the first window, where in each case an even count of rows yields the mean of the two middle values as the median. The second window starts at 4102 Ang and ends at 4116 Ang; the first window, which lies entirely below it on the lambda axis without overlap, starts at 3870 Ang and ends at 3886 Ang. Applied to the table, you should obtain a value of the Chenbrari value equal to 5.1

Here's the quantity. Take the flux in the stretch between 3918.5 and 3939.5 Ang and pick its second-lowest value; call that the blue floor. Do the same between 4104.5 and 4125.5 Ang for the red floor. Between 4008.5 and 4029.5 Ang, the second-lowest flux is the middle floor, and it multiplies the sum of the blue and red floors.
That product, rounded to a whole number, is 598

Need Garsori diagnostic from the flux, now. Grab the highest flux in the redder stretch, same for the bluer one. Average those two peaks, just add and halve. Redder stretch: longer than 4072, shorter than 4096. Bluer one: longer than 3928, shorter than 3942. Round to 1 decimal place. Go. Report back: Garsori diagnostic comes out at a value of 19.1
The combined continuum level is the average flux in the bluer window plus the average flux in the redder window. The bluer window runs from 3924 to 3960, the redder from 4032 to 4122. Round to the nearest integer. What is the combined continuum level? 35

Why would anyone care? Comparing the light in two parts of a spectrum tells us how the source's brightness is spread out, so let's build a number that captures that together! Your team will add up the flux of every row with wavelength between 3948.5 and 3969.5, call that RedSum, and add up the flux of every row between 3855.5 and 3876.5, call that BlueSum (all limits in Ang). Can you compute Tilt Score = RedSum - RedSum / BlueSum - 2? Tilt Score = 98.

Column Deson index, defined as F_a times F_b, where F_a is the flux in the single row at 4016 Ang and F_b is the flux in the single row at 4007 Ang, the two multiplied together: 466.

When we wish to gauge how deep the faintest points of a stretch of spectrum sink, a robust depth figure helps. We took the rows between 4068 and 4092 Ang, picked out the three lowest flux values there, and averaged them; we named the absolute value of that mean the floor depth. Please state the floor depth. 20.9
